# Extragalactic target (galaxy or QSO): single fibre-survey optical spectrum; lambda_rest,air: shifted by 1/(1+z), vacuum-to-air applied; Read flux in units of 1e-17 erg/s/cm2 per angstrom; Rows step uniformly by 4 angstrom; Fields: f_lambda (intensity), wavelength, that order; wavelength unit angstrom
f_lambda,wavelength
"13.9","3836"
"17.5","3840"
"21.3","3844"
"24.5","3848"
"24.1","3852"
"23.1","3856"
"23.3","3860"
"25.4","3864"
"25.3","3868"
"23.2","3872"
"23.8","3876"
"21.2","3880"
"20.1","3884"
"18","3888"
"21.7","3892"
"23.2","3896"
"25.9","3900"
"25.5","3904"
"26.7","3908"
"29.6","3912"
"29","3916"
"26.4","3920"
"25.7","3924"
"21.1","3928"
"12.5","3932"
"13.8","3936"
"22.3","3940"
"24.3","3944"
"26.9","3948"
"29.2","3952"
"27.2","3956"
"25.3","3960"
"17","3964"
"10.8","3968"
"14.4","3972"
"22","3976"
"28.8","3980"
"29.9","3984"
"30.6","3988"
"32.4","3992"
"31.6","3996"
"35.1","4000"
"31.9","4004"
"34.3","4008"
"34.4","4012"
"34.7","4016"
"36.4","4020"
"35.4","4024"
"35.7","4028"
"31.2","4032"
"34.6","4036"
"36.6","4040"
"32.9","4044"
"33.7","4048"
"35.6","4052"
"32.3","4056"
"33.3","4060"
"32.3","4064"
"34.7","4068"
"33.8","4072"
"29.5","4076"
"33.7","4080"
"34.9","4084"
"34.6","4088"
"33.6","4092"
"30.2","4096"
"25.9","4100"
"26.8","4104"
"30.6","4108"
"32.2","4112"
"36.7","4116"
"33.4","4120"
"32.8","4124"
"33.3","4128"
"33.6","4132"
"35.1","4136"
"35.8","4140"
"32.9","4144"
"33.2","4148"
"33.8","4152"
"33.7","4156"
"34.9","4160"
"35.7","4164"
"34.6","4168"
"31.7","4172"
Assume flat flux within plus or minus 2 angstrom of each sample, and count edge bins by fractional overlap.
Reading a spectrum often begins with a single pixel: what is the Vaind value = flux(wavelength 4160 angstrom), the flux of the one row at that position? 34.9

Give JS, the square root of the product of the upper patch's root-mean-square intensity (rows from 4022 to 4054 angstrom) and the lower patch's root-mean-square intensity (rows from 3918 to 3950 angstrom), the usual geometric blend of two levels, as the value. 27.7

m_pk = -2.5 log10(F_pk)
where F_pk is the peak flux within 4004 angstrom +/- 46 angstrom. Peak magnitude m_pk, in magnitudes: -3.91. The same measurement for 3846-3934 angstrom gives -3.68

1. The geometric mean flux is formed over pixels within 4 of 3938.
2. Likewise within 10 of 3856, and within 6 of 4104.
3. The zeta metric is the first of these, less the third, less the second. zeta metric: -34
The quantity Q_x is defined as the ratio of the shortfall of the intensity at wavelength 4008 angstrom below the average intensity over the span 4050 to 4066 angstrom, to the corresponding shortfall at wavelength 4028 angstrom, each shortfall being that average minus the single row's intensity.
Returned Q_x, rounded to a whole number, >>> 0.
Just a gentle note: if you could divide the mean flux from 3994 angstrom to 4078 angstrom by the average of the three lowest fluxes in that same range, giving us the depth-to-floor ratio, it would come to 1.1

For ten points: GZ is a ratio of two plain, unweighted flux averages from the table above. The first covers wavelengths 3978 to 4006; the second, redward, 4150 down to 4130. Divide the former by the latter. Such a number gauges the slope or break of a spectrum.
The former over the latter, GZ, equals 0.92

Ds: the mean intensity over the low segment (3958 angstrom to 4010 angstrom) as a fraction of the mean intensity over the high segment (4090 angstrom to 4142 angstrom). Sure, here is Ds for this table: 0.819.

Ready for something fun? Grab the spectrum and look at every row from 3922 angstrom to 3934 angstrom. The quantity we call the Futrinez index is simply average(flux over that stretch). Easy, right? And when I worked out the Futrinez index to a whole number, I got 20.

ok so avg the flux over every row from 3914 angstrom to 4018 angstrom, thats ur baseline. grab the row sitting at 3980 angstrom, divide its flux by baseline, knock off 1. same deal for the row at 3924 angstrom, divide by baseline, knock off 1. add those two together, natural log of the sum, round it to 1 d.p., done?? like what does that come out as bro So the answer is -2.2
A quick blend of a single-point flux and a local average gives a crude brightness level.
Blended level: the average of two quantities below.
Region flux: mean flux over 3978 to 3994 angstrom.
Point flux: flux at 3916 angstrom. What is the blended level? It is 29.7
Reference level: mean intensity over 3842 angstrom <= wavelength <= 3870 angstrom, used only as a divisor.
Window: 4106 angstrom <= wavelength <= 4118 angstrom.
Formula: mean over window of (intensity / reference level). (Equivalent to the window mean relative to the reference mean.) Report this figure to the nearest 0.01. 1.39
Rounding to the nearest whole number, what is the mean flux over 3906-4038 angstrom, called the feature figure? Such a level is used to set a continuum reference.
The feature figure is 27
